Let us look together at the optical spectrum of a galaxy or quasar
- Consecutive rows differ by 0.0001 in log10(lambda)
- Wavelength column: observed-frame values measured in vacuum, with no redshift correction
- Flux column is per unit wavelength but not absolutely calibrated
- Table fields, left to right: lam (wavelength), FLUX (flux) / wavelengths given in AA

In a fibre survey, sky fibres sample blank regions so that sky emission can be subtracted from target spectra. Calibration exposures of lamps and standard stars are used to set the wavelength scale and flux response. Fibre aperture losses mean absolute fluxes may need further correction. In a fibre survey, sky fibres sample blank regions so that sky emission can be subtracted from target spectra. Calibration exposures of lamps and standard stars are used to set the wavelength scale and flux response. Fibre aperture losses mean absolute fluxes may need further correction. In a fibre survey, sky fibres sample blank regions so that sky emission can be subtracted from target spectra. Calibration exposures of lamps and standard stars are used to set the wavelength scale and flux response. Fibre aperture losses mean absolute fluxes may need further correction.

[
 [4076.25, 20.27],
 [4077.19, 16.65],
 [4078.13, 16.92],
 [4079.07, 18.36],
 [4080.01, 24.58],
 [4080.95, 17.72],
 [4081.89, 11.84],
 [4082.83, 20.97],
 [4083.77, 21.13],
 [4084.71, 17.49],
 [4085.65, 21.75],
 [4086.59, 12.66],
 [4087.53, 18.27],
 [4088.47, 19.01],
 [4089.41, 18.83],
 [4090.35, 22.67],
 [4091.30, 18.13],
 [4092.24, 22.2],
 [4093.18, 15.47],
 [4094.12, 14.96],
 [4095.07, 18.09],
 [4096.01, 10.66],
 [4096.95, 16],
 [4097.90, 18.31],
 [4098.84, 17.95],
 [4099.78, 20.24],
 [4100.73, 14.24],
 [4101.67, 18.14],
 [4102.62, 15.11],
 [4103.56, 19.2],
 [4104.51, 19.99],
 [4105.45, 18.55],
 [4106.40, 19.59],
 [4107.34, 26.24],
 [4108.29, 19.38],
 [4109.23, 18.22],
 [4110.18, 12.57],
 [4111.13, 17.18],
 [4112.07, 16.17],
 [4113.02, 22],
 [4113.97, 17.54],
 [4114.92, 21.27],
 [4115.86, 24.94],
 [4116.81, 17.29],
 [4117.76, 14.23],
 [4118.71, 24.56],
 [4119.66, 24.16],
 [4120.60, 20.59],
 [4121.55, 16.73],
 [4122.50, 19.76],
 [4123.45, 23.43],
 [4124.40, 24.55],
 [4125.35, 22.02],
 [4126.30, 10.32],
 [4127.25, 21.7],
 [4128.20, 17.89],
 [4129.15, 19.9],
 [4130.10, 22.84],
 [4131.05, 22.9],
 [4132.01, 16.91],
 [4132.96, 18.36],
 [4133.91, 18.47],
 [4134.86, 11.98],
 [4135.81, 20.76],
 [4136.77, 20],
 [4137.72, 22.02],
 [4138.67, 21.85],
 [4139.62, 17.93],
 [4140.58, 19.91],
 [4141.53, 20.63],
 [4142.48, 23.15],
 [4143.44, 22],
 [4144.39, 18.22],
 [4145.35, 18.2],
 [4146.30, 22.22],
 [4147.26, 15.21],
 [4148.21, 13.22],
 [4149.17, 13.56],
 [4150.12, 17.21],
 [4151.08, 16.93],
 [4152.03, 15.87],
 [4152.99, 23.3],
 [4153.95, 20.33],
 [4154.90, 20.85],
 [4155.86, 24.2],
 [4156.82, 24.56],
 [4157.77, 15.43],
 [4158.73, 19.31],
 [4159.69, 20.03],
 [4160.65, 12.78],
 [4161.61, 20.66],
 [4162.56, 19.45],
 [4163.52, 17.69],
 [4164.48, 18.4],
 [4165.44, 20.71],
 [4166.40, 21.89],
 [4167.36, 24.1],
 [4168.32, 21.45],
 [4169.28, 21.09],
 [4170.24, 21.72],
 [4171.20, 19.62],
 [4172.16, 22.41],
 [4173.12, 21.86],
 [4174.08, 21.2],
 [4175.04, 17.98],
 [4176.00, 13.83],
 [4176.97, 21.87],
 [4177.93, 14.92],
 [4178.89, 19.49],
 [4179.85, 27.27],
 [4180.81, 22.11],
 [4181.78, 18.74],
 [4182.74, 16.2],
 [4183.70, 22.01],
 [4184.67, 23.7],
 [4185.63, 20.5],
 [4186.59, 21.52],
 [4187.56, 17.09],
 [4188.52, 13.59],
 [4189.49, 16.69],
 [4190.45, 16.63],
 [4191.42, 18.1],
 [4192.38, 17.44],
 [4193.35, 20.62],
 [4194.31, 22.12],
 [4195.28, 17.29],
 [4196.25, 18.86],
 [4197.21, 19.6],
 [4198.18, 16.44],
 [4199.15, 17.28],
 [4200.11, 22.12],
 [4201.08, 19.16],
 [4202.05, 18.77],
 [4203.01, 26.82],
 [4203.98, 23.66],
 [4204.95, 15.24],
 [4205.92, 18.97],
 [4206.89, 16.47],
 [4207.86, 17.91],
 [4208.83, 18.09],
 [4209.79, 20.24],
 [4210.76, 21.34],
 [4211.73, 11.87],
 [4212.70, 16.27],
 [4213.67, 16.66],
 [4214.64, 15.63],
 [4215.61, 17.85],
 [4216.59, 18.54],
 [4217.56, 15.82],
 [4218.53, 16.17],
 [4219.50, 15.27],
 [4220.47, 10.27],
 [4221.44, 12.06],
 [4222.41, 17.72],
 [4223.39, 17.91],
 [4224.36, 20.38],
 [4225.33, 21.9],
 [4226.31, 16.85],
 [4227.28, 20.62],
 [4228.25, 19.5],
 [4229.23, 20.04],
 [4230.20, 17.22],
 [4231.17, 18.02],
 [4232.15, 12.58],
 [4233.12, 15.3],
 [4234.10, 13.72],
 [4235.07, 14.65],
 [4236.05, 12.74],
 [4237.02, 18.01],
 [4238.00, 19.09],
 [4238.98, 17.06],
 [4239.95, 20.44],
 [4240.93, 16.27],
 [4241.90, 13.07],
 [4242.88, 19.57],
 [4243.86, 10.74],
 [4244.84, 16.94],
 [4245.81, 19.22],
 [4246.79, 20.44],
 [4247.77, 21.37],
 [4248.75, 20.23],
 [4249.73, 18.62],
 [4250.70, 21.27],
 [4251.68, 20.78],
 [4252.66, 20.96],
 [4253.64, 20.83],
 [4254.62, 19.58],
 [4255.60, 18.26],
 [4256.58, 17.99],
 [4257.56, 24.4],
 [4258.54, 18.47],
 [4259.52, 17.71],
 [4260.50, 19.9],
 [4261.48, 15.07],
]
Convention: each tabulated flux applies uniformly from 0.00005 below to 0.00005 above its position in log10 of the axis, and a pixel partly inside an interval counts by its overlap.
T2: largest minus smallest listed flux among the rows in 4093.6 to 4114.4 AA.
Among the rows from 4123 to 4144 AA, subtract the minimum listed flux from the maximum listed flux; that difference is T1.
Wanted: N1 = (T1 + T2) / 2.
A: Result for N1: 14.9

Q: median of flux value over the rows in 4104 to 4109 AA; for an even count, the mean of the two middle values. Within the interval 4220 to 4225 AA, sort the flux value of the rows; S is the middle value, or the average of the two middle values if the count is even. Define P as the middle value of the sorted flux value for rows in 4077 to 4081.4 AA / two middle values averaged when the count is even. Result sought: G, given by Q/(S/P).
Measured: 19.6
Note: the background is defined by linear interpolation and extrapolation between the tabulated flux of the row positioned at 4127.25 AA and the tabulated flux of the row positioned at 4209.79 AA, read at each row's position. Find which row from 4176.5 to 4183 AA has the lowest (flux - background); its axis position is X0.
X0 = 4177.93 AA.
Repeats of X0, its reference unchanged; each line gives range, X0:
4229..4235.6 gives 4232.15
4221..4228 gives 4221.44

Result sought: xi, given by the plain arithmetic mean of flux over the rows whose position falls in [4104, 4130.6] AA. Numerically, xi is 19.8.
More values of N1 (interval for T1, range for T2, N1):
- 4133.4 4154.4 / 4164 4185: 12.4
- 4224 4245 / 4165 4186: 12.3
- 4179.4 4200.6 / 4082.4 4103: 12.8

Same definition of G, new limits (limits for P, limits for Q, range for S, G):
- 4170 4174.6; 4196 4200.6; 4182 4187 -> 19.0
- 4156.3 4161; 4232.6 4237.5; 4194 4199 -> 15.0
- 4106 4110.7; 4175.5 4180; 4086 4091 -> 20.1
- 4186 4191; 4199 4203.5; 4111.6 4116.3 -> 15.0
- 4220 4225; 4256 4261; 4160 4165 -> 17.8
